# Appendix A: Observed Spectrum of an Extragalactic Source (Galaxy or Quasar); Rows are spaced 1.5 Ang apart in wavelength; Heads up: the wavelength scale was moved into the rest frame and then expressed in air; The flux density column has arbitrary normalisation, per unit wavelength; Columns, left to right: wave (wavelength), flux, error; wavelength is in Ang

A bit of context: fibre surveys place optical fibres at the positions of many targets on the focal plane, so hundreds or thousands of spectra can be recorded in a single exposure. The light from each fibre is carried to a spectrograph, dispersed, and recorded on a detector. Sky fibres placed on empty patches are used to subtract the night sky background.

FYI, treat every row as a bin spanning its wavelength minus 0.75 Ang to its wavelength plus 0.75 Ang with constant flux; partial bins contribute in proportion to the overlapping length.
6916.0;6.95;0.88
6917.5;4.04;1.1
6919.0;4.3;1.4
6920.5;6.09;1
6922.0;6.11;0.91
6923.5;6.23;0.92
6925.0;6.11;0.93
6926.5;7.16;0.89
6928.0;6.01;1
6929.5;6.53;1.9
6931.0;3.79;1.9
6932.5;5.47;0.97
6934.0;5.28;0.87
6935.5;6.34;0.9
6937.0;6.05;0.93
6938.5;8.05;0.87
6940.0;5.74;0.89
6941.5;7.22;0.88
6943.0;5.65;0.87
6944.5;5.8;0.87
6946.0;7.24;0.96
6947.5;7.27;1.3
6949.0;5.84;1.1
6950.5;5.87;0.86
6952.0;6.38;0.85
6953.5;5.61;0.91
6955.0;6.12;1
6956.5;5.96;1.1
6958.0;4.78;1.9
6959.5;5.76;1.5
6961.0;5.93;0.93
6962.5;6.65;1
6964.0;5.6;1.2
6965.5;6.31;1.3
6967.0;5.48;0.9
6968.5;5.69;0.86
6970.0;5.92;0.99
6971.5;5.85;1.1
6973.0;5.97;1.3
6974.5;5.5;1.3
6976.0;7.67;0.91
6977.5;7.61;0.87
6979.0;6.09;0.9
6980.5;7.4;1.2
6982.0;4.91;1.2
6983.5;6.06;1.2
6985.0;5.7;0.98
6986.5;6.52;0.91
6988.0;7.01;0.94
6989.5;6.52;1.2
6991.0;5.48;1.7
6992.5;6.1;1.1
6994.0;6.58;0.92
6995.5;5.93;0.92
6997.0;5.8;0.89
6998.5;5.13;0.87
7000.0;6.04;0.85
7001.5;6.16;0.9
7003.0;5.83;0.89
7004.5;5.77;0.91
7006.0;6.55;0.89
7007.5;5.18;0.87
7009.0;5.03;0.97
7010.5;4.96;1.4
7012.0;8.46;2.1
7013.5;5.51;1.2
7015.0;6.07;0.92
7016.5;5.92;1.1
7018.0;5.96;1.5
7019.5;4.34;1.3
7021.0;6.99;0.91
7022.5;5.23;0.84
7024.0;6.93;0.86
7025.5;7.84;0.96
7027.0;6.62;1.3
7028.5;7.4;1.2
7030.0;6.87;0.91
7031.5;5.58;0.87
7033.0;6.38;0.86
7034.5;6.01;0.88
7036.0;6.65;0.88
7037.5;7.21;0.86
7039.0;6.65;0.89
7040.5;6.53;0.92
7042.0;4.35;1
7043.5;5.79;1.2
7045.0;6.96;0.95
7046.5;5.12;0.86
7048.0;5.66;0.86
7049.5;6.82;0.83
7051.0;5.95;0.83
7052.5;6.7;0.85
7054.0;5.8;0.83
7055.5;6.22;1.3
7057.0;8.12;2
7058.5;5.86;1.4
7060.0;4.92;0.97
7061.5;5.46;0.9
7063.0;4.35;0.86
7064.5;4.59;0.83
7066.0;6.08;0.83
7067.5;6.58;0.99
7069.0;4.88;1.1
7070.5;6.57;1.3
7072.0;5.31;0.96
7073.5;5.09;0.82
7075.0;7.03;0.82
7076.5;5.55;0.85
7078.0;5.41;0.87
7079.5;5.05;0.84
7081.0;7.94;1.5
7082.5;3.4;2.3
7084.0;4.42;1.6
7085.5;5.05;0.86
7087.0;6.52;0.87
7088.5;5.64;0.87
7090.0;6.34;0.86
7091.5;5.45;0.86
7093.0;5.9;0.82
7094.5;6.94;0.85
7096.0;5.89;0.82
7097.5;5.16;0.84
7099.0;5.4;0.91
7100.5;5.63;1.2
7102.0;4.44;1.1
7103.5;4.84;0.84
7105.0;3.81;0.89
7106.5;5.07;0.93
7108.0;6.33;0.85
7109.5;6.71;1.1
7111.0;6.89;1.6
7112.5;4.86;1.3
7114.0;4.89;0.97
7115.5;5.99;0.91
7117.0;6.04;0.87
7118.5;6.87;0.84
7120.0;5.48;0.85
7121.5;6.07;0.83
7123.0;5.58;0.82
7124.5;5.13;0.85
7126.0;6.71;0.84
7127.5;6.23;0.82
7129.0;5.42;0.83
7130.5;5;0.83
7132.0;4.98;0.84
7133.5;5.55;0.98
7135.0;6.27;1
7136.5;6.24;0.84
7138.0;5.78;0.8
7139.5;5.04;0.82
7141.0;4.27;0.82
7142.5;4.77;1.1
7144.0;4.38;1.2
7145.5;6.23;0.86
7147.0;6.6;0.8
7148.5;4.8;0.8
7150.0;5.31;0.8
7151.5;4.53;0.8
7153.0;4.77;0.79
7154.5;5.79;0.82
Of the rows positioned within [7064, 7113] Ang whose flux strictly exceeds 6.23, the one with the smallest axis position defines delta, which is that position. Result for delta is 7067.5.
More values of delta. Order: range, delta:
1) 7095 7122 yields 7108.0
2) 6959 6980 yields 6962.5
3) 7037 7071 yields 7037.5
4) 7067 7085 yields 7067.5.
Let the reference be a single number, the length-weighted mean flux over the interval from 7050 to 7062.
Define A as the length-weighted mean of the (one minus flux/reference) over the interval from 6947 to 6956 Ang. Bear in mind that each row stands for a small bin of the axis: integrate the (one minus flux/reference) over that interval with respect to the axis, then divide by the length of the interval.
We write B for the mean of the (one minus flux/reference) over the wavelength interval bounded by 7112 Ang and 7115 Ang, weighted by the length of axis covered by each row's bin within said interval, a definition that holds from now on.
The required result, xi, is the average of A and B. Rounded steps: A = 0.00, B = 0.19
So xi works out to 0.10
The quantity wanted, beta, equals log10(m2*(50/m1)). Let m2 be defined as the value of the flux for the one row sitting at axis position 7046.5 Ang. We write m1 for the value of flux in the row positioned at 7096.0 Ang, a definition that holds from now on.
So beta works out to 1.64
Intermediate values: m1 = 5.89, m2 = 5.12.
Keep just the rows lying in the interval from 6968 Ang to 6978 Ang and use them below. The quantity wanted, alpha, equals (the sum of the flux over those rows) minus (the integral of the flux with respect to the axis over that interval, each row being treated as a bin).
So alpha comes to -18.8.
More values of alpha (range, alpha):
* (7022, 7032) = -20.5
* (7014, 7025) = -24.1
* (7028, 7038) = -19.4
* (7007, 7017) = -17.8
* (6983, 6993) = -18.7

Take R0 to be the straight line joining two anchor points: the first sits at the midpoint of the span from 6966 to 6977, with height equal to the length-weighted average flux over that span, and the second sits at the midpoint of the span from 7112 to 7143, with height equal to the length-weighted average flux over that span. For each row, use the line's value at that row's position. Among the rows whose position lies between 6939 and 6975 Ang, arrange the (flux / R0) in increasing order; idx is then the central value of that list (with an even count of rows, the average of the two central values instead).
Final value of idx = 0.96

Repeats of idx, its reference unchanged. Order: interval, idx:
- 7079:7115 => 0.95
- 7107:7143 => 1.02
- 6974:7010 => 1.01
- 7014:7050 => 1.10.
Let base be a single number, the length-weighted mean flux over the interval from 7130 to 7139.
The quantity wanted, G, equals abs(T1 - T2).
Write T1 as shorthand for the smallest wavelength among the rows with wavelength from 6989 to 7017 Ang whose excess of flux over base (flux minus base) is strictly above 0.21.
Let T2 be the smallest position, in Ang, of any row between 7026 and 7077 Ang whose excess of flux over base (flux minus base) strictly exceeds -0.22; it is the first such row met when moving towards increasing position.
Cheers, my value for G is 37.5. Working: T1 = 6989.5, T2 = 7027.0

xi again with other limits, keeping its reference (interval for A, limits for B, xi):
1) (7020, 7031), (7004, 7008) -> -0.03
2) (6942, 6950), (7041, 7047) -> 0.03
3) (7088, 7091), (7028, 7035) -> -0.01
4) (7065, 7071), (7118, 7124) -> 0.04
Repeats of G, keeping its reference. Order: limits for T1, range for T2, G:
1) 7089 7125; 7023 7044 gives 66.0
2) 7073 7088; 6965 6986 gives 109.5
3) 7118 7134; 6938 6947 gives 180.0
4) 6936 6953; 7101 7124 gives 171.0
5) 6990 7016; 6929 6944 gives 63.0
